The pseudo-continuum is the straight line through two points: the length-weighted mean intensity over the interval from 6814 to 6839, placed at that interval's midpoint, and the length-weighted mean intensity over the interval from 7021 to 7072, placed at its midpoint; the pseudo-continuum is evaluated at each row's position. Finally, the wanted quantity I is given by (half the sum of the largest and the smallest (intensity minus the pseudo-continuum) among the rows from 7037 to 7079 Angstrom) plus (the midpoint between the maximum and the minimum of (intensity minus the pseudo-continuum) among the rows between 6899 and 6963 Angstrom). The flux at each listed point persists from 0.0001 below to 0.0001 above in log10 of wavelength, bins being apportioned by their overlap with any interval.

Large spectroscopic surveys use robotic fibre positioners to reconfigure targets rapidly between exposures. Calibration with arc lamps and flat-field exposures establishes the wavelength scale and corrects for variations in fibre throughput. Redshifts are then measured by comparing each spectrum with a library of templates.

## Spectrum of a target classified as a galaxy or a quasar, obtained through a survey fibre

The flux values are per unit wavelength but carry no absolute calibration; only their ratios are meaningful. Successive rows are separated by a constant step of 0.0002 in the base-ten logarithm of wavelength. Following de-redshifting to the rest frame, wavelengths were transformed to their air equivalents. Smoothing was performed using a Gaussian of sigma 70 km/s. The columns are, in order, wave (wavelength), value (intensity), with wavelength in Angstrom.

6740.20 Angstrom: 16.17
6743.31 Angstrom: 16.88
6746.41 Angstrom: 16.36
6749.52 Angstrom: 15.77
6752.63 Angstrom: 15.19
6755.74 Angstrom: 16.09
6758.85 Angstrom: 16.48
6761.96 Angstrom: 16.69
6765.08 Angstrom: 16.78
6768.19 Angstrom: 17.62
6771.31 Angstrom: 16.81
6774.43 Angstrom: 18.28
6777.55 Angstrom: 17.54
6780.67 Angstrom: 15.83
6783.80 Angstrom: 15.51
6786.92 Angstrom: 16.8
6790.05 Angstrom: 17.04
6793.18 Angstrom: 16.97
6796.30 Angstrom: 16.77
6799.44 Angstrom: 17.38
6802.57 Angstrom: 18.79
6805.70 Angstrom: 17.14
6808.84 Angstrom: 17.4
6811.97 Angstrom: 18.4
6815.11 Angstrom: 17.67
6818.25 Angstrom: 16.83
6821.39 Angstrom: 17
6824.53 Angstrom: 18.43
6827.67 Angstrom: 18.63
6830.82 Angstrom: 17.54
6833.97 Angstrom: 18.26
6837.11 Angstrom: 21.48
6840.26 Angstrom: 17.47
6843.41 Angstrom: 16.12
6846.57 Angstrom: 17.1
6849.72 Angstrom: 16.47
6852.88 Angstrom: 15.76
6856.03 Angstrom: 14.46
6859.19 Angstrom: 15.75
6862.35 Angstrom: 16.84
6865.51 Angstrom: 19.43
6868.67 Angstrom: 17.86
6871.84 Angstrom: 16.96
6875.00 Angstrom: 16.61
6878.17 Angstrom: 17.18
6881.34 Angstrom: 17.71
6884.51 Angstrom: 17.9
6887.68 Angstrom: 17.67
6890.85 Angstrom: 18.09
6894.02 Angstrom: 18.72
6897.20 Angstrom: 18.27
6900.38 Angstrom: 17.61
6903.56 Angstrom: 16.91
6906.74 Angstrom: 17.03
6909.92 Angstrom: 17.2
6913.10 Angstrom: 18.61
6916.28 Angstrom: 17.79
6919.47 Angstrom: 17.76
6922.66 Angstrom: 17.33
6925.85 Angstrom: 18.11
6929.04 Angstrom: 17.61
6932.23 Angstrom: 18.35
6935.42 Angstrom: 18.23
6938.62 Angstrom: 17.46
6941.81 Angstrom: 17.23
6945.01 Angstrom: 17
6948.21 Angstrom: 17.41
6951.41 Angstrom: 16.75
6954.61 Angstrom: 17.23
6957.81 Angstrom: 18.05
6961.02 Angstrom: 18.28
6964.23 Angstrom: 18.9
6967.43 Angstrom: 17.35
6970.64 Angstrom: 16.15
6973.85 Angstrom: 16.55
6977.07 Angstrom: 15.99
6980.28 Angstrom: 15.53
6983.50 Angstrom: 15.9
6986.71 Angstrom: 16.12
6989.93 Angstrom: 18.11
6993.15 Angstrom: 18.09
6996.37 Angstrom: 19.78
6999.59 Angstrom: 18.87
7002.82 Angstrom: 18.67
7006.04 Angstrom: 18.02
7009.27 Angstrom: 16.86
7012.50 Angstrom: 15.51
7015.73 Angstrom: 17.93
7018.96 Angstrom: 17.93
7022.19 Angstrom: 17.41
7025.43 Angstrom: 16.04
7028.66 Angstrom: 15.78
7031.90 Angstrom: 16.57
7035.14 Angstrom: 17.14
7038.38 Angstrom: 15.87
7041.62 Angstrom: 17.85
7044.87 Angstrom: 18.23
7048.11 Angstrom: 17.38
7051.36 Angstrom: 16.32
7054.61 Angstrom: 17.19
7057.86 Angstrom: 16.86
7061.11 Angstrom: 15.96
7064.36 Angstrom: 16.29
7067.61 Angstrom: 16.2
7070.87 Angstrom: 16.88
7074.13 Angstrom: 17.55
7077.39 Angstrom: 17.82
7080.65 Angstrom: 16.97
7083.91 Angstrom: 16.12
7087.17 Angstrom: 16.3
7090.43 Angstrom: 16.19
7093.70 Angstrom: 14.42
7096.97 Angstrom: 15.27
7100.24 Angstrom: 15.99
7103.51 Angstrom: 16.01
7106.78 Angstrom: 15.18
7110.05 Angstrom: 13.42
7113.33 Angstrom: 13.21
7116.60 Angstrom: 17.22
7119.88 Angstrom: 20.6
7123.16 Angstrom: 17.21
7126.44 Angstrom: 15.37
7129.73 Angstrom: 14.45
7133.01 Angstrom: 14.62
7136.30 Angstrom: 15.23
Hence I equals 0.4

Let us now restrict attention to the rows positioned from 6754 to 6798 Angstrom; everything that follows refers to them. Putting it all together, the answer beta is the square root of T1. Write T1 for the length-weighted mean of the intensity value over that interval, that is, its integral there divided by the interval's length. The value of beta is 4.10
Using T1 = 16.8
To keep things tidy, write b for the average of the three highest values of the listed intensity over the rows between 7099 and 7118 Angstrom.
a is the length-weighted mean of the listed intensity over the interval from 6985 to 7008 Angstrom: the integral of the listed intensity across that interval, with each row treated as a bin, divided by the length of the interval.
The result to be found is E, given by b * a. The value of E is 299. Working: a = 18.2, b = 16.4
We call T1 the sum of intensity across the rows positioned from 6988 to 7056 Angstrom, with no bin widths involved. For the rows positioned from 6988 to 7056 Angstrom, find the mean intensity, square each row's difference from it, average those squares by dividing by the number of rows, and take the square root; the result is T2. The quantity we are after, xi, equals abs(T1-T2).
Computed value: 364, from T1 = 366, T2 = 1.09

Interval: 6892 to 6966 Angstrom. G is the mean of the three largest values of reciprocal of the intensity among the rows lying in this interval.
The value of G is 0.0592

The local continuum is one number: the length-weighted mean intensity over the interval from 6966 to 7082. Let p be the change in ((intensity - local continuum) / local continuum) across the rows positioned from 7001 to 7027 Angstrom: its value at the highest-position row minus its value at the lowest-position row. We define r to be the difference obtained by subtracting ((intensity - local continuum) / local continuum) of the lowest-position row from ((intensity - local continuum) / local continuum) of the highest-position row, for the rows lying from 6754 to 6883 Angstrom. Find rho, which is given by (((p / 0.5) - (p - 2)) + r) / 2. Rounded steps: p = -0.15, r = 0.10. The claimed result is 0.97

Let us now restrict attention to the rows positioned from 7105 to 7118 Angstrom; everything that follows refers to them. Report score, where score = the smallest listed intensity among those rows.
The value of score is 13.21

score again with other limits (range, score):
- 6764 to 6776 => 16.78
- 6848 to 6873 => 14.46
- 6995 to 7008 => 18.02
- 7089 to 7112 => 13.42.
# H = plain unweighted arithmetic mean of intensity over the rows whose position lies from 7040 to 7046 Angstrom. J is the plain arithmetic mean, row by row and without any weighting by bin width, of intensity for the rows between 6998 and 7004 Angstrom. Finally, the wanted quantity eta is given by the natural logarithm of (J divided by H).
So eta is 0.04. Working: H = 18.0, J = 18.8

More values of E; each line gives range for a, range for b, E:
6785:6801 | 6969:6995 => 298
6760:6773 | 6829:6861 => 324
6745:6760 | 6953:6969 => 294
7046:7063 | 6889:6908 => 308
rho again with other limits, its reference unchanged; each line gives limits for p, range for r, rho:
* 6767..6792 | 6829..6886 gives 0.99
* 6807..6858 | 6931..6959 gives 0.90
